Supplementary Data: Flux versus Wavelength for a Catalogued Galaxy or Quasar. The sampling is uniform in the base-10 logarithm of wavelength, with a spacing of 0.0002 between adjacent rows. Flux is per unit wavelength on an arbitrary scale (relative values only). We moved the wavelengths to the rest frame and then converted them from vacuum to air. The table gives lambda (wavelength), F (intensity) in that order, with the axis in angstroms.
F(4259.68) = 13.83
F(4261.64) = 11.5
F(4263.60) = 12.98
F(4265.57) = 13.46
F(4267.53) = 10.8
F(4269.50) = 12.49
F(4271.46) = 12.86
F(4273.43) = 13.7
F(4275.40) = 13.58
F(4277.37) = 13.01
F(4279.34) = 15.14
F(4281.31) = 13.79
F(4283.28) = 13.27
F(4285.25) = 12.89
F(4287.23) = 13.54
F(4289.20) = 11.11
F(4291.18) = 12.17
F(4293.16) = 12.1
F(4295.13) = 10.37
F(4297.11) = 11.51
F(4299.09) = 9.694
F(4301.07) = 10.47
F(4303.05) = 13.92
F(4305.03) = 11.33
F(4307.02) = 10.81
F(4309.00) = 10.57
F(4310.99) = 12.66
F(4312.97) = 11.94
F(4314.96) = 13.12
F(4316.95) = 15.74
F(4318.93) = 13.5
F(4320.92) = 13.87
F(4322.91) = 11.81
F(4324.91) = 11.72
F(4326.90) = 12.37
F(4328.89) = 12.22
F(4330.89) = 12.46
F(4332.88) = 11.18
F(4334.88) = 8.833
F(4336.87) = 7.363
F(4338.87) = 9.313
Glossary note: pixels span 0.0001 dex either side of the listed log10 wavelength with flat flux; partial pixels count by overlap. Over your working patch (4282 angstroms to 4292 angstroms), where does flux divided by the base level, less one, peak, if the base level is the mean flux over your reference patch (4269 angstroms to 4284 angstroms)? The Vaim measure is 4287.23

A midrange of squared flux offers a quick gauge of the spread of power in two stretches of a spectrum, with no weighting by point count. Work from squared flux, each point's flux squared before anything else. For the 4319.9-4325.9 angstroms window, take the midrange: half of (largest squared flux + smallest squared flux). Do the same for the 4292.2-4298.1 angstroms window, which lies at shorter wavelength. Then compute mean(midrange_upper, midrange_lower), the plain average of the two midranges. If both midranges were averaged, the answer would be 146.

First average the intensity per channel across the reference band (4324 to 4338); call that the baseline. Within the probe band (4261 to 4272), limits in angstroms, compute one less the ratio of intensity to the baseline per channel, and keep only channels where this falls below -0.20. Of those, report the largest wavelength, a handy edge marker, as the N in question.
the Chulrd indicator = 4265.57 angstroms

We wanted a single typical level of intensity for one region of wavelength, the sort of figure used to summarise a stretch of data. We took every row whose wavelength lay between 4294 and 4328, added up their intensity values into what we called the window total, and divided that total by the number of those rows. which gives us 12.1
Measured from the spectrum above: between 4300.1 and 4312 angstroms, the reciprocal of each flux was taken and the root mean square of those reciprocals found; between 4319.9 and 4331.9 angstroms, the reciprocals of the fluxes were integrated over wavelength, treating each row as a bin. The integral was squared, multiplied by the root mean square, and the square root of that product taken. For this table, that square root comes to 0.29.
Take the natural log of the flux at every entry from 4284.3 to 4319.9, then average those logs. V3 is 2.48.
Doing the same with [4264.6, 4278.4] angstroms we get 2.55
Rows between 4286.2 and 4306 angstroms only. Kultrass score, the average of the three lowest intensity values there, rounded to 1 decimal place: 10.2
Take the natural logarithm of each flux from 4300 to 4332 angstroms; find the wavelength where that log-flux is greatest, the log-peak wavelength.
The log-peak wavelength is 4316.95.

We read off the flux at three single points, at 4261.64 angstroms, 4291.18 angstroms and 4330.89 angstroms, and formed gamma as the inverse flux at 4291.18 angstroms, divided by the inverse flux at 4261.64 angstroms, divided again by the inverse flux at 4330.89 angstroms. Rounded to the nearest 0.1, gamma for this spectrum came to 11.8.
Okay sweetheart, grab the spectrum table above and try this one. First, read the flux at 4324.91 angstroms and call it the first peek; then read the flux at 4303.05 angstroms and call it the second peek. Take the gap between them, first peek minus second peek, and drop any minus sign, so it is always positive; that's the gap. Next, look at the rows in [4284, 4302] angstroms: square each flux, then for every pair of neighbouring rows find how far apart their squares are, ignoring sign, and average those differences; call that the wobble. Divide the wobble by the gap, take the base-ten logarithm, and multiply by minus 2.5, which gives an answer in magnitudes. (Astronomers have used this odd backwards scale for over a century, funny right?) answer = -2.7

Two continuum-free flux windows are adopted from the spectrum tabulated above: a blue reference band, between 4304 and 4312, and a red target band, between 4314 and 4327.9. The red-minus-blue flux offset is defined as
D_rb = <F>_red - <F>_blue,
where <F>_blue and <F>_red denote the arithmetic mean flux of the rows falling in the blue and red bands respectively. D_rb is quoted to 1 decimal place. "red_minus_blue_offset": 1.8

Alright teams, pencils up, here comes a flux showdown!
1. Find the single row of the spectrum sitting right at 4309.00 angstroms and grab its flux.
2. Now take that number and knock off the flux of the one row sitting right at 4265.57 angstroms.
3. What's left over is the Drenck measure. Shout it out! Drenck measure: -3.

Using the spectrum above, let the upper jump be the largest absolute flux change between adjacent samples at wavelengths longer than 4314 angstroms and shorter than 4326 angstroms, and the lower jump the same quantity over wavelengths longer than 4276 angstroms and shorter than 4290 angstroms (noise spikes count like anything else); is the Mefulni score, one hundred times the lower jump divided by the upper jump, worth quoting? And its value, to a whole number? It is 93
